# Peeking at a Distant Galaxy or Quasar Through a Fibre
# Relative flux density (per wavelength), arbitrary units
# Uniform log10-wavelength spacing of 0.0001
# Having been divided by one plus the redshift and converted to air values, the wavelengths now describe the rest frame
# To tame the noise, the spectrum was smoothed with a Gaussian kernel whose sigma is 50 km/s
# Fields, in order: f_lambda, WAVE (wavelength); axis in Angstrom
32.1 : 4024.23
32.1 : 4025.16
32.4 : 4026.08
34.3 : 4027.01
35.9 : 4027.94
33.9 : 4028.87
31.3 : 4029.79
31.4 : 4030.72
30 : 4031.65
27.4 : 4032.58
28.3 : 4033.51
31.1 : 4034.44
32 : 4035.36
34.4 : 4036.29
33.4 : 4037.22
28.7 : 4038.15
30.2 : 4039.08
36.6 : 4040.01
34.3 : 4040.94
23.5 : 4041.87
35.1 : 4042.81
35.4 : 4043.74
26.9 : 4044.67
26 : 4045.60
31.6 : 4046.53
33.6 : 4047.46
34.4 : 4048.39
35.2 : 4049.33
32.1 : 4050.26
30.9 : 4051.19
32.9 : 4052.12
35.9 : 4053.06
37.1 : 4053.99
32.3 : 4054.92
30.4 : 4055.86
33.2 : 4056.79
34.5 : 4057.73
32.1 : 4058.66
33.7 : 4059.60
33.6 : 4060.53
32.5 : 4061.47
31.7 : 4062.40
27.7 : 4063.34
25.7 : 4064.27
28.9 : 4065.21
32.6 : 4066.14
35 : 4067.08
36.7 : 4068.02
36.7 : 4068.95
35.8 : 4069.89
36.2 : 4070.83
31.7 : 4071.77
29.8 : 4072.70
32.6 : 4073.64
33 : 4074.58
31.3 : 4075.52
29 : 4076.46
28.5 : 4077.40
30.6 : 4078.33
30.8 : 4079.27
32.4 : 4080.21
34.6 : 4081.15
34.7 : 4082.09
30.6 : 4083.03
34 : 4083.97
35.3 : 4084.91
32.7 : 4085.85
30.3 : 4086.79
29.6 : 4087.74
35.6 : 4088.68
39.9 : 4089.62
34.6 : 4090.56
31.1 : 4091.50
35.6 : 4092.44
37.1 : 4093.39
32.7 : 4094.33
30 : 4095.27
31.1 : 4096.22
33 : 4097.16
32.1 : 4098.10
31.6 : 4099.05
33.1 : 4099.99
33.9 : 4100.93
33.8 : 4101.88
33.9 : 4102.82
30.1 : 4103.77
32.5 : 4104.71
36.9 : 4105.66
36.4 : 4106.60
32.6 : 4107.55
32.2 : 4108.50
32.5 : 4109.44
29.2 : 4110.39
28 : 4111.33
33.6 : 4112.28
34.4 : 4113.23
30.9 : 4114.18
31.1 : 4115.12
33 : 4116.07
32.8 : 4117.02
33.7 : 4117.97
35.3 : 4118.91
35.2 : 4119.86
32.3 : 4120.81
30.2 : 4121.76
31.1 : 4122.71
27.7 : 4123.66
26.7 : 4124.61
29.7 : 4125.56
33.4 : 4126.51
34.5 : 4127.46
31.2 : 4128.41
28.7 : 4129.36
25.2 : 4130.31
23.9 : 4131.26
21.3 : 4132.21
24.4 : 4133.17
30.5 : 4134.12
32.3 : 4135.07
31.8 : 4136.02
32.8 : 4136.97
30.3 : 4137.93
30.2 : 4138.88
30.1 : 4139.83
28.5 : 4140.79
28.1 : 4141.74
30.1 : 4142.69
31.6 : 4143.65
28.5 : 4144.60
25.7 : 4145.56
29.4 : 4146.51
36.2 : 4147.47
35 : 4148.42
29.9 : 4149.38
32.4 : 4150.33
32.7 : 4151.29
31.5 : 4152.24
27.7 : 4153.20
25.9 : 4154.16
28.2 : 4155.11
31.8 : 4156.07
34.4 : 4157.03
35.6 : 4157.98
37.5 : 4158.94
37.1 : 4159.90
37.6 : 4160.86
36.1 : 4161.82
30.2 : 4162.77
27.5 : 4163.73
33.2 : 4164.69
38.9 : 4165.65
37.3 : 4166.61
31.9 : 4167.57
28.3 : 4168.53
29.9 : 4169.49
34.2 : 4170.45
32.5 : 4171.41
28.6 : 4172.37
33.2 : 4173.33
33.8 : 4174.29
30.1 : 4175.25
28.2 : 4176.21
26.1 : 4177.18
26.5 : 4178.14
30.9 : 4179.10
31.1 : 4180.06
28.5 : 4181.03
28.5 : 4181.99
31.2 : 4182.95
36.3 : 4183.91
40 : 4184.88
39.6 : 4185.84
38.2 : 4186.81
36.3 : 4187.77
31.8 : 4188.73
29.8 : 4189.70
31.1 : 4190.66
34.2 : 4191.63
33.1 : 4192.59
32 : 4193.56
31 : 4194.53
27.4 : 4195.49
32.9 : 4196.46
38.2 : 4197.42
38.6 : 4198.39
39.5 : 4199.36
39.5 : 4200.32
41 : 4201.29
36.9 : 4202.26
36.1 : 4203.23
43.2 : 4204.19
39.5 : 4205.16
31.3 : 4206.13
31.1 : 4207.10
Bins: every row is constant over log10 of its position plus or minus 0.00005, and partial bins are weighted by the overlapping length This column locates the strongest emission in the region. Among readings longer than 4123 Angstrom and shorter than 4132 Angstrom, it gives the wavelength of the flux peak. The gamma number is 4127.46 Angstrom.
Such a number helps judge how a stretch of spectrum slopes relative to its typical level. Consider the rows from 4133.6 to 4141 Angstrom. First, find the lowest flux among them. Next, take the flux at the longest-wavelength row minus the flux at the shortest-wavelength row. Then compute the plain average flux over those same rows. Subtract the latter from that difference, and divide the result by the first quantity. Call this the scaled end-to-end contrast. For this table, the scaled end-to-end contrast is -1.15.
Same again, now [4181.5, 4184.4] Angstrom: -0.85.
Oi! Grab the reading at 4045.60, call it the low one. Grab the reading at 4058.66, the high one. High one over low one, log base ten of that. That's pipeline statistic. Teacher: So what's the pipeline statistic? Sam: 0.09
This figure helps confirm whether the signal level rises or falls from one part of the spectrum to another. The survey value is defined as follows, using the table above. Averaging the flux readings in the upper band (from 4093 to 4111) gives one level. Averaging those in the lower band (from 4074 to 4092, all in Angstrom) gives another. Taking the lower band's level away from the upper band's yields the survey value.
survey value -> 0.3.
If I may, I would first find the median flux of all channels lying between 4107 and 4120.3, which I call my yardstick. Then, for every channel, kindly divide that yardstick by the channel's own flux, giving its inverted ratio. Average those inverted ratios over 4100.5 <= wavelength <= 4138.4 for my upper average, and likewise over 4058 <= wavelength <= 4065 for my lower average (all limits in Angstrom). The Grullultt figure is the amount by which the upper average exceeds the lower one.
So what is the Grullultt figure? 0.00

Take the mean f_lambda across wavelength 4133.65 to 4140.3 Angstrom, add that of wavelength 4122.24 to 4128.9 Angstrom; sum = 62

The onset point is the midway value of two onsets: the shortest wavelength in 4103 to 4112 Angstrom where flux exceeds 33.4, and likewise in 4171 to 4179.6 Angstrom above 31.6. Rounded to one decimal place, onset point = 4138.5 Angstrom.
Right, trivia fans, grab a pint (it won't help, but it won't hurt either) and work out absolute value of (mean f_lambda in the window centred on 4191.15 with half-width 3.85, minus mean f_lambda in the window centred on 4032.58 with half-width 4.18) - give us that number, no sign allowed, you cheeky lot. 1.3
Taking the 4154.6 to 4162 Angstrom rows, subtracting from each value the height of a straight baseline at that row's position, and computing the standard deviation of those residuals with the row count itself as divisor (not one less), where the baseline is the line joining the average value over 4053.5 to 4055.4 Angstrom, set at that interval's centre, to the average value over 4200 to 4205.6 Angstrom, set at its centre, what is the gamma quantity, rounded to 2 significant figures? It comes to 3.0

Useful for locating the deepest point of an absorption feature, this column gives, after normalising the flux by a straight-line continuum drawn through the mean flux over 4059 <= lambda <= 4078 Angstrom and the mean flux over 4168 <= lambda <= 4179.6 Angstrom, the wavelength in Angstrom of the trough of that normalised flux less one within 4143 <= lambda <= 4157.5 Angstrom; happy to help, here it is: 4145.56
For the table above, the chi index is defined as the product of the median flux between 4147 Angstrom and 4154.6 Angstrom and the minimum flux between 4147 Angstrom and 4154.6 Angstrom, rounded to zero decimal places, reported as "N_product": 828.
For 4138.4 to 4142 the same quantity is 823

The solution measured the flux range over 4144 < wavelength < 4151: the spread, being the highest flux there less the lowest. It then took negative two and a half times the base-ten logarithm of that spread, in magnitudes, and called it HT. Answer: -2.6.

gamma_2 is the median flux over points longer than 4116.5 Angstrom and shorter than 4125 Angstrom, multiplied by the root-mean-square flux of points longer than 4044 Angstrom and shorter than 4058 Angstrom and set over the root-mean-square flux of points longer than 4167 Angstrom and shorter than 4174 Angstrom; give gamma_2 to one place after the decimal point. 33.6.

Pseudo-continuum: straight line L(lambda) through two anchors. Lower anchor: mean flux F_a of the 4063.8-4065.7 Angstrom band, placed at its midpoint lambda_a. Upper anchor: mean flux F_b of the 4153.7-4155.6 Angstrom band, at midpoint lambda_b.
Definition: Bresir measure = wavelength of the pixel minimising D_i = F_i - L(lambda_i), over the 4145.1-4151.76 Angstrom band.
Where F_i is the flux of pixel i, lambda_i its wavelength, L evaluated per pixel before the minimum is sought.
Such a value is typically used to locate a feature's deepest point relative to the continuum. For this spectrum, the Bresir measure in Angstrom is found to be 4145.56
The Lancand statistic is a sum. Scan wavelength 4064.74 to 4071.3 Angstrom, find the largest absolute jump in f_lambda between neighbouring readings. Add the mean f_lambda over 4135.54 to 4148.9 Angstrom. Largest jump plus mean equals 34.3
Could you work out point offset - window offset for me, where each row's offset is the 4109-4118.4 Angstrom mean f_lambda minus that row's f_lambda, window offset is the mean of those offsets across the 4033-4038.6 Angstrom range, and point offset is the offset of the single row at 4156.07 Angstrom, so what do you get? -0.5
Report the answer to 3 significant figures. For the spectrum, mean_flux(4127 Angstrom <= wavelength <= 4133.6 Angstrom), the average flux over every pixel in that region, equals 27.0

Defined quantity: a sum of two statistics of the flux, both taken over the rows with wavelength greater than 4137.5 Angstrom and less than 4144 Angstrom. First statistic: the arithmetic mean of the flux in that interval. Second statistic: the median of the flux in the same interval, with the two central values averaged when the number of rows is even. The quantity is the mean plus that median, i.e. 59.9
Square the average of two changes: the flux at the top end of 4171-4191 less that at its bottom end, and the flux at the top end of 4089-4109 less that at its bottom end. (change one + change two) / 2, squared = 21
